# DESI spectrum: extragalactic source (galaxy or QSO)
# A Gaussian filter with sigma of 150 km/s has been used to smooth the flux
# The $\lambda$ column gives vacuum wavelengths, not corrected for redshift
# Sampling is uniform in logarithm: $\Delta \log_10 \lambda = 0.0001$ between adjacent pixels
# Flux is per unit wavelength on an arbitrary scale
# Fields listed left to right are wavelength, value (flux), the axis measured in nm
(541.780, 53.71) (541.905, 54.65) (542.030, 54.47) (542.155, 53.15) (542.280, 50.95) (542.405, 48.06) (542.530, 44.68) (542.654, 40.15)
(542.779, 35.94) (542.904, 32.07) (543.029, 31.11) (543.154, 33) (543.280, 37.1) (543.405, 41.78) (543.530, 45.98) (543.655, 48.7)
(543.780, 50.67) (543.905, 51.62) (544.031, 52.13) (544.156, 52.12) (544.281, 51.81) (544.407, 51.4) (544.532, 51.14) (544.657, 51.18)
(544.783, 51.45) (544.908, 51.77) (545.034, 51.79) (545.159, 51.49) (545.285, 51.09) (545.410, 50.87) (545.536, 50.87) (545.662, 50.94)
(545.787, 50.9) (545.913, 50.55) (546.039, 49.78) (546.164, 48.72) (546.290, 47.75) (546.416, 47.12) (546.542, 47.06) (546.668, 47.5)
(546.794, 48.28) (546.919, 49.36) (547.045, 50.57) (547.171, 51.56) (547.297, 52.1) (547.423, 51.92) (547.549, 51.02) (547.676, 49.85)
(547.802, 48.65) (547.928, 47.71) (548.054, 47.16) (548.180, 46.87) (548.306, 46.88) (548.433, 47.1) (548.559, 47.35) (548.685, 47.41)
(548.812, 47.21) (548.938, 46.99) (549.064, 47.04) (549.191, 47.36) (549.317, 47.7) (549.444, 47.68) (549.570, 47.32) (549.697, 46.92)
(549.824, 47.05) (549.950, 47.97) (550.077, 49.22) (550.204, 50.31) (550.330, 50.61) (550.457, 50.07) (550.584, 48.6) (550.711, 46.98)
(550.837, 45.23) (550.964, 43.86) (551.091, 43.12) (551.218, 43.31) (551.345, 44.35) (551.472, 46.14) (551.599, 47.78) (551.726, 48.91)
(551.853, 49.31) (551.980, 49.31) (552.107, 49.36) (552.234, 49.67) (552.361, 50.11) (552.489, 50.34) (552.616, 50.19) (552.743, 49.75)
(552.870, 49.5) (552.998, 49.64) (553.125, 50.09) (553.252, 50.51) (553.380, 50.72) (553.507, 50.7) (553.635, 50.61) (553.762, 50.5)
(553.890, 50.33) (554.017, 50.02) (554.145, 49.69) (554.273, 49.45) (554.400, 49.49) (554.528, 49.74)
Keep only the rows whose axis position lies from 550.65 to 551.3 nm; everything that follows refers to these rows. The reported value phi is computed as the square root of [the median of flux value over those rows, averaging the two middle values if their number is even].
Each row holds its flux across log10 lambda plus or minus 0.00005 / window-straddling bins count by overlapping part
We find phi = 6.62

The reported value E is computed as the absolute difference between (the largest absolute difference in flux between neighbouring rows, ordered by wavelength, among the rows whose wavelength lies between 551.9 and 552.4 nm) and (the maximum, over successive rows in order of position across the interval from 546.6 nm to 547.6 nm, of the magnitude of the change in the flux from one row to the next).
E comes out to 0.77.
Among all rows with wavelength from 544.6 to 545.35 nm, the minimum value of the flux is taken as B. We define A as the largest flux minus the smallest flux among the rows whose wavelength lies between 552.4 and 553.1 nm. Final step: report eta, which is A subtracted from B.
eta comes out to 50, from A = 1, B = 51.09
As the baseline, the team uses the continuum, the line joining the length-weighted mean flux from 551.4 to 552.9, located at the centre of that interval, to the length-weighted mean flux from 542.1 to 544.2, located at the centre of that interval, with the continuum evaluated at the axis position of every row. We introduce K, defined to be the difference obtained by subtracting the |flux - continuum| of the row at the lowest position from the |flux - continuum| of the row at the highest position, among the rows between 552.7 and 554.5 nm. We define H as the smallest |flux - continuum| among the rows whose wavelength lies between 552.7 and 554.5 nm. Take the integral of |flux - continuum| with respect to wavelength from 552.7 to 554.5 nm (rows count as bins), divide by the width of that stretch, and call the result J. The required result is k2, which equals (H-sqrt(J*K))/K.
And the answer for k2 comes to -0.8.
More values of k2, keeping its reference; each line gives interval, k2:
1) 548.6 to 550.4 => -0.5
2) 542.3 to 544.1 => -1.1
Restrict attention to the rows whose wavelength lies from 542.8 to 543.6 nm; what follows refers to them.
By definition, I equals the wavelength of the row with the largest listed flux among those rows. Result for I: 543.530 nm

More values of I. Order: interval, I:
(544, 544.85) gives 544.031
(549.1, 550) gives 549.950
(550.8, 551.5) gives 551.472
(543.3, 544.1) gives 544.031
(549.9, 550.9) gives 550.330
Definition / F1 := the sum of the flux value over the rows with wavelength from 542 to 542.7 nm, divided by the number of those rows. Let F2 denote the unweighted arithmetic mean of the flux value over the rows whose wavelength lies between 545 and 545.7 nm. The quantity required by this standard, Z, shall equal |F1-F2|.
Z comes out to 3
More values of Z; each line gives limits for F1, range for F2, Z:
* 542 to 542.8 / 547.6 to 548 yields 2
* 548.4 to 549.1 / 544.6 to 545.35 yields 4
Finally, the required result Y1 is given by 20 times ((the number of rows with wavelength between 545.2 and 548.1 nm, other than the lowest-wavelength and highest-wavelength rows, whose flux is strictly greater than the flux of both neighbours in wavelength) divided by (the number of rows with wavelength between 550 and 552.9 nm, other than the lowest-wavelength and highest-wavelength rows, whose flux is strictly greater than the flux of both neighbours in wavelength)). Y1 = 20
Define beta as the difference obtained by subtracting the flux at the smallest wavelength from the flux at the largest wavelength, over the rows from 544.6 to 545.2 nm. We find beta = 0.3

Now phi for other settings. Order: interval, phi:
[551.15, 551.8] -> 6.79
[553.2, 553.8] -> 7.11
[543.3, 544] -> 6.98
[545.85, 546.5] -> 6.98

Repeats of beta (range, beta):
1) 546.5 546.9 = 1.2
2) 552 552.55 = 1.0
